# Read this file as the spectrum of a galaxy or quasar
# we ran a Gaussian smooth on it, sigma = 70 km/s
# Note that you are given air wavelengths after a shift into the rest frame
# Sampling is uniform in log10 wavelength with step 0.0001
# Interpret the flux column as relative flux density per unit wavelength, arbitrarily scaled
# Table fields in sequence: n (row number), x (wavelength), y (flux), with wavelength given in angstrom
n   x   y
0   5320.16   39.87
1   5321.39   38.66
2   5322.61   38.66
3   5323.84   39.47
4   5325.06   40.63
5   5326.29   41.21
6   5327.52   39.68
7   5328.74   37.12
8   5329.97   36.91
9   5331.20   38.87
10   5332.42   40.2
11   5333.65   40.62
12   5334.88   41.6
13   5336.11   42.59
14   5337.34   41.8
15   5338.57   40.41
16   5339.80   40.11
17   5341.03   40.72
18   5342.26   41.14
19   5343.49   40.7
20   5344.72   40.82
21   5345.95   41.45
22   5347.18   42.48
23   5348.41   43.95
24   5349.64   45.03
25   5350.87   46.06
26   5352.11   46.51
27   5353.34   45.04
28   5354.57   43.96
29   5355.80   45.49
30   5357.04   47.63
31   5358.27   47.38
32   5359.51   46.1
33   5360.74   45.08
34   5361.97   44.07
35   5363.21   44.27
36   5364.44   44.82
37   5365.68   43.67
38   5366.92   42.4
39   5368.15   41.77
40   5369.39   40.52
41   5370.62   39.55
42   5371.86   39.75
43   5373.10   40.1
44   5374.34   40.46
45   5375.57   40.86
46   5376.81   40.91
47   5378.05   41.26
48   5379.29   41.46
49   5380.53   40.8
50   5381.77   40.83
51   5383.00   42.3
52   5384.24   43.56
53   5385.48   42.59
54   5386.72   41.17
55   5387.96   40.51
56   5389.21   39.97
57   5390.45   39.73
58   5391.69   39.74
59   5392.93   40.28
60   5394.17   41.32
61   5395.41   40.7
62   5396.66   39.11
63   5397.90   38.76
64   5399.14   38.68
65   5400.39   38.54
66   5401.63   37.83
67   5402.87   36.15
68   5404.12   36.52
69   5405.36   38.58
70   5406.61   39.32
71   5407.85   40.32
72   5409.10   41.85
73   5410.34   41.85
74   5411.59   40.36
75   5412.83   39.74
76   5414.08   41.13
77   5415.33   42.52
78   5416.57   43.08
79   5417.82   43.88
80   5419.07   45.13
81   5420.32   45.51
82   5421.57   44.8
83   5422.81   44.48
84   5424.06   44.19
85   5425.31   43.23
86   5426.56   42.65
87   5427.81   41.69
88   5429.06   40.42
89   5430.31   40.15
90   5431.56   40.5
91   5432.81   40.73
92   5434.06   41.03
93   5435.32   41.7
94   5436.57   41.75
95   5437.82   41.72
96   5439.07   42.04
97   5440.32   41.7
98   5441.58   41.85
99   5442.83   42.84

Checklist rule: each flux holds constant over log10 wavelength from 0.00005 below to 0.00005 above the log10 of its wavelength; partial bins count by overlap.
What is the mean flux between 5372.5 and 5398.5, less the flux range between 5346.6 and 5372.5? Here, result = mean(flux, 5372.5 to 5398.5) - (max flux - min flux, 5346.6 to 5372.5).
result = 32.7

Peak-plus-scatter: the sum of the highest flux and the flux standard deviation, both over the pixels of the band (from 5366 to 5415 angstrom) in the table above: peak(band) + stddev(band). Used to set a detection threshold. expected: 45.1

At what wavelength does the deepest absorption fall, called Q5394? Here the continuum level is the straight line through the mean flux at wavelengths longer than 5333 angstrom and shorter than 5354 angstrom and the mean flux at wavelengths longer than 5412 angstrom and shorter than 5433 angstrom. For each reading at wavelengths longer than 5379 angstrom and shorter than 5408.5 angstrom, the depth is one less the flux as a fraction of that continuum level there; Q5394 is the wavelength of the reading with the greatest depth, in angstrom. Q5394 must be 5402.87 angstrom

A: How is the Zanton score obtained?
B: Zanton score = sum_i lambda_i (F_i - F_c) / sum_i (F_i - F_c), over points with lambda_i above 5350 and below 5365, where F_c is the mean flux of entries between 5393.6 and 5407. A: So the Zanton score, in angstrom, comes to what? 5357.4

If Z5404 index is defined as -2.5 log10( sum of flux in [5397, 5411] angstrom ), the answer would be -6.58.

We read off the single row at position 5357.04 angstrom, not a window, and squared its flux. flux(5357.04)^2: 2269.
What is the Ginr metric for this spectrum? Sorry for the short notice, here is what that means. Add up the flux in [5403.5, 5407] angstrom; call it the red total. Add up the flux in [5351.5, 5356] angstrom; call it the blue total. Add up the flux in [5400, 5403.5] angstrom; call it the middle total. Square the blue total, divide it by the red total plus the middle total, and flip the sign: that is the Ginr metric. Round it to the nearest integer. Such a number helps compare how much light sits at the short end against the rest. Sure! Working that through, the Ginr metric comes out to -144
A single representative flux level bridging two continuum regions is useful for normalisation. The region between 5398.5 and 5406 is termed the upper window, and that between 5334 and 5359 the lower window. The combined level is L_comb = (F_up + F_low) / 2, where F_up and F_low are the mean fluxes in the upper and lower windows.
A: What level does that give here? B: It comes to 40.5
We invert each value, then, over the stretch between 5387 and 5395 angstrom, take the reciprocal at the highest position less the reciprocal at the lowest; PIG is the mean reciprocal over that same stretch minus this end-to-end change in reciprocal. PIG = 0.0253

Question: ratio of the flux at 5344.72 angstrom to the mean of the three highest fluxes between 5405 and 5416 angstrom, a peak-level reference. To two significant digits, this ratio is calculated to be 0.97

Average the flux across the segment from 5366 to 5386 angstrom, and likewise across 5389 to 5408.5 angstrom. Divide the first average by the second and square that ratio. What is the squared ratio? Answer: 1.11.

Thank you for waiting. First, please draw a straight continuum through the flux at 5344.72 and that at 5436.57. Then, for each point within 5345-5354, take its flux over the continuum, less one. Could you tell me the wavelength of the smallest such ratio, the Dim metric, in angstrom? 5345.95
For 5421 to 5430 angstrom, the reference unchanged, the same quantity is 5429.06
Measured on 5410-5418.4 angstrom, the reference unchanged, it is 5412.83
